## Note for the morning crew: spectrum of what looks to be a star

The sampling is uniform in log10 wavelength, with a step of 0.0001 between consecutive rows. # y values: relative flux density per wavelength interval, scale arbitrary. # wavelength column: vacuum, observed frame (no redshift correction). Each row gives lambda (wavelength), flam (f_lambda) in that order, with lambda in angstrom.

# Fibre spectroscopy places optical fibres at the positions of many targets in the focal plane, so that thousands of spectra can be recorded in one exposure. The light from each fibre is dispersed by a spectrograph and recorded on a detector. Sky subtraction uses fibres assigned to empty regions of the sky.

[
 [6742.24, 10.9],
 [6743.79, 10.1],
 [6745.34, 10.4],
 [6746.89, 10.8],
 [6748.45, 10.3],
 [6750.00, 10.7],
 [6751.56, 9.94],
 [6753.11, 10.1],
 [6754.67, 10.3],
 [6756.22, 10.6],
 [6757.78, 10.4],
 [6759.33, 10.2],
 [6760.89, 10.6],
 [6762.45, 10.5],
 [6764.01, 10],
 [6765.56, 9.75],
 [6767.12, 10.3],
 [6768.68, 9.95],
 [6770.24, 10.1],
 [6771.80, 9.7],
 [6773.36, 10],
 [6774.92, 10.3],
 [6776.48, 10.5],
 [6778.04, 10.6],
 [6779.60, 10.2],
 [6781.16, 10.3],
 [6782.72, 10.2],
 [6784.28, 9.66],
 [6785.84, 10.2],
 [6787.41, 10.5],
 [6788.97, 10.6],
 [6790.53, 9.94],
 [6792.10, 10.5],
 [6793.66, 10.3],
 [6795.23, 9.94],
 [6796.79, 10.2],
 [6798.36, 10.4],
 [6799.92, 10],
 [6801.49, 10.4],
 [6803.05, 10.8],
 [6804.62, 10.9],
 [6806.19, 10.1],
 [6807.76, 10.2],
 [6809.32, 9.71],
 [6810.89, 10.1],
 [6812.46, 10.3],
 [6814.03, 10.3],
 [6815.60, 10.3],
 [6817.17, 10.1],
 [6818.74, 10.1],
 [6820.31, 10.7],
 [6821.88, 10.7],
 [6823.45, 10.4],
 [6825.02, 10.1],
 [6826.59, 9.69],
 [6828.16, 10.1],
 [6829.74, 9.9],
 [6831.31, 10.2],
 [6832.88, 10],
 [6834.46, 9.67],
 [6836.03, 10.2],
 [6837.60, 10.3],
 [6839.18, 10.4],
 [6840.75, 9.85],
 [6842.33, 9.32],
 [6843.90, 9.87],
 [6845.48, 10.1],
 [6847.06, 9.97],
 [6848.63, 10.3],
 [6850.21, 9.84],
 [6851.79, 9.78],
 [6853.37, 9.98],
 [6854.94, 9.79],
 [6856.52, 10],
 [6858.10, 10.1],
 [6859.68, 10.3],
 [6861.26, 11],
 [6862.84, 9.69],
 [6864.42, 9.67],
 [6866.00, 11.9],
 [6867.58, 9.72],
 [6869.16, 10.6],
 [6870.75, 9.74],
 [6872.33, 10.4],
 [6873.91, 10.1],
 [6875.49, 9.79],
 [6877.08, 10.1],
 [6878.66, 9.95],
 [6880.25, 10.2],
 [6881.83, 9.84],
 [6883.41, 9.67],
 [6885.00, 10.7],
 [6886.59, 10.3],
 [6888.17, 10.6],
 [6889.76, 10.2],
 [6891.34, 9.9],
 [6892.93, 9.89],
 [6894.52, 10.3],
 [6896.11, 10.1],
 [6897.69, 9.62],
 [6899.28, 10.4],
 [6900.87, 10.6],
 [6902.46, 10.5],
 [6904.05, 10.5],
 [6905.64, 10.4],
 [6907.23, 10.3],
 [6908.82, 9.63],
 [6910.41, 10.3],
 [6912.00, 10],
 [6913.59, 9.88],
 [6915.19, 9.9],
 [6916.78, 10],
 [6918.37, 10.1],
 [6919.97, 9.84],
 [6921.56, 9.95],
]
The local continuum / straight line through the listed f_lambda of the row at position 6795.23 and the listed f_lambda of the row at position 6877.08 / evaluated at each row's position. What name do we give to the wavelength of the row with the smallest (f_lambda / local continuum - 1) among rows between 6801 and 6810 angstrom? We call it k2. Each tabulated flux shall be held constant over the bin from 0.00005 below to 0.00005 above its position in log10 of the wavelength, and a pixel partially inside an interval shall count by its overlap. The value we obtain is 6809.32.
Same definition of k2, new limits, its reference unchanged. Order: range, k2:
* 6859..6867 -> 6864.42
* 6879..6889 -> 6883.41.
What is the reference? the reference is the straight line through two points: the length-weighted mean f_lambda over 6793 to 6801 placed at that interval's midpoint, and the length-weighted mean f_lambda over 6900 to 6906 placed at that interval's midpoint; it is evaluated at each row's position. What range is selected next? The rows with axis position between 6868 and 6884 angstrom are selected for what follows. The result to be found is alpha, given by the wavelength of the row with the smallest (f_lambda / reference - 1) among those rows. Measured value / 6883.41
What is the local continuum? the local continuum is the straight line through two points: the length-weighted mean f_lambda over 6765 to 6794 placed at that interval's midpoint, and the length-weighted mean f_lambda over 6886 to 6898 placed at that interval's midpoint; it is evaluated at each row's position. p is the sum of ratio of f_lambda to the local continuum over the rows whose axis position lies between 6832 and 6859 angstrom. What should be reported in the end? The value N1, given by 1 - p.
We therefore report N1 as -15.68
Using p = 16.7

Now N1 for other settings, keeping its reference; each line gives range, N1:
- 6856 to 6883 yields -16.06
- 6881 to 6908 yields -16.15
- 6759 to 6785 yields -15.96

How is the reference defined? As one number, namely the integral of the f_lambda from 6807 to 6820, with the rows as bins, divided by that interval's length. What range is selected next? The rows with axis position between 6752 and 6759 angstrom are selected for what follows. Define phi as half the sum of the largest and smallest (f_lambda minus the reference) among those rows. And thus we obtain 0.19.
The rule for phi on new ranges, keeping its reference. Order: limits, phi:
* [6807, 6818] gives -0.16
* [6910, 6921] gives -0.09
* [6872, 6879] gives -0.07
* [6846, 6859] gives -0.12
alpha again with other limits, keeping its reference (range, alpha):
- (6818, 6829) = 6826.59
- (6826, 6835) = 6834.46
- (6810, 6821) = 6818.74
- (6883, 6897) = 6883.41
